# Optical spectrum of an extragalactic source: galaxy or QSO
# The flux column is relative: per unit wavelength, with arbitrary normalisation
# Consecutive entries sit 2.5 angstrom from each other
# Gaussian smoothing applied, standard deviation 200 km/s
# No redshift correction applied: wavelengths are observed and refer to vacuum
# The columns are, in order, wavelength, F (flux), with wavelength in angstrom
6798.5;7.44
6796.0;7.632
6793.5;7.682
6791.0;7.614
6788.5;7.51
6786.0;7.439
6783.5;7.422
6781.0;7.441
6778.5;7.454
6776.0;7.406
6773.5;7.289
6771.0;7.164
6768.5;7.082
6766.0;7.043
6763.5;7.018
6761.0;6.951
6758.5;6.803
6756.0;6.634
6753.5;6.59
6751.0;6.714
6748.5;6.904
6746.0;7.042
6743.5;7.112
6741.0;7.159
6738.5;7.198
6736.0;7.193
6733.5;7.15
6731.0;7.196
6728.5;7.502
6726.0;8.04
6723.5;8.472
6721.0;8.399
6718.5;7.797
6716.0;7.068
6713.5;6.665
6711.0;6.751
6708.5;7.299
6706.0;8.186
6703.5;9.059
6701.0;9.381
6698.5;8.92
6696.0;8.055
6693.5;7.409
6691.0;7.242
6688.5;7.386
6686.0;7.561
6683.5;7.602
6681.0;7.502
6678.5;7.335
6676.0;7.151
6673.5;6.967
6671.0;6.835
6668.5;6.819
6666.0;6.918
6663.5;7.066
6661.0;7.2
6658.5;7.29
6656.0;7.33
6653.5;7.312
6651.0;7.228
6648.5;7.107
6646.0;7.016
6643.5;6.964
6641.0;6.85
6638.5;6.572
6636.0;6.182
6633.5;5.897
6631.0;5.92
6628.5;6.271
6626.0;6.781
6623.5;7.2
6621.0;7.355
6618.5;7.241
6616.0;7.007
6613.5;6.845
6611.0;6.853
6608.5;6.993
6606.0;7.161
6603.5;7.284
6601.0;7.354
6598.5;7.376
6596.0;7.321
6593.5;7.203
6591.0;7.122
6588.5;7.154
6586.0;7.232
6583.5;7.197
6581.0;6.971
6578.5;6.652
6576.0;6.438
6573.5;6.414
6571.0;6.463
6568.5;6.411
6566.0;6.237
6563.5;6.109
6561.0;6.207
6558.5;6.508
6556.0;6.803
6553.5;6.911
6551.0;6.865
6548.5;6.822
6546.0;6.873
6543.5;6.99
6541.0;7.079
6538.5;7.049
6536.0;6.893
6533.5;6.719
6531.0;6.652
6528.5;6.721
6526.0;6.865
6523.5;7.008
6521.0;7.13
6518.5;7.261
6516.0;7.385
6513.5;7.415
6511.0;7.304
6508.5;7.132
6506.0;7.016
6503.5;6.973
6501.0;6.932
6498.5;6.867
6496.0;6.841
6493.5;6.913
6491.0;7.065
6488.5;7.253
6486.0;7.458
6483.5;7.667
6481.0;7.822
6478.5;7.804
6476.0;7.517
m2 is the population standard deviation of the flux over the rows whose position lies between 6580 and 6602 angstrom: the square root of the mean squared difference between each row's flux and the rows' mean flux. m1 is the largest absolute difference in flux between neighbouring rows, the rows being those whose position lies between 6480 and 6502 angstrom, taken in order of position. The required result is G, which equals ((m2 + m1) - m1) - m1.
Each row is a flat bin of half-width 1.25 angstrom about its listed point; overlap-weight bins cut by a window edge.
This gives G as -0.1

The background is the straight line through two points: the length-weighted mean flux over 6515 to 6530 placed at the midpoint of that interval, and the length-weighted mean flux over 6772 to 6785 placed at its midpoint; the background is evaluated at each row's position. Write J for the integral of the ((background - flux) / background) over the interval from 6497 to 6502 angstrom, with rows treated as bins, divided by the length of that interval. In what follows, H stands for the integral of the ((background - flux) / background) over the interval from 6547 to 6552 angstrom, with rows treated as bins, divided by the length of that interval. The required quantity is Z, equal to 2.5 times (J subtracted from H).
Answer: 0.04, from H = 0.03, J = 0.02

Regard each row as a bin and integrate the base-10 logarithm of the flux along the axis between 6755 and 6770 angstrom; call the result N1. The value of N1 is 12.6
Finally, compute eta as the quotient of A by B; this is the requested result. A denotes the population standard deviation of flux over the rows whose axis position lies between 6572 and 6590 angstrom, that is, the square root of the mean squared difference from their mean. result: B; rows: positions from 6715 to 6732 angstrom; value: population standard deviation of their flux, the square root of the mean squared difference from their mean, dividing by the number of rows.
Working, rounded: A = 0.33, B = 0.51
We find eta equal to 0.64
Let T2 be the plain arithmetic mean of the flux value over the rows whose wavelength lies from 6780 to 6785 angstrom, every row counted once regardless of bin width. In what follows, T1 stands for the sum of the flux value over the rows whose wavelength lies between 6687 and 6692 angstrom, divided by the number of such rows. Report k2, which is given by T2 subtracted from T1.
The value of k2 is -0.12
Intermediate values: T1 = 7.3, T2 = 7.4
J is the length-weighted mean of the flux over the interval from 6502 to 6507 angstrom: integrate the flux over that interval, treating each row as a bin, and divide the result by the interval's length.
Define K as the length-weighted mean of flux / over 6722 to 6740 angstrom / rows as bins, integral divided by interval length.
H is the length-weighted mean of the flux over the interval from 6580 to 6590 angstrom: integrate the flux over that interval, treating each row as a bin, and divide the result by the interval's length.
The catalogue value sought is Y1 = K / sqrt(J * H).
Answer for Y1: 1.07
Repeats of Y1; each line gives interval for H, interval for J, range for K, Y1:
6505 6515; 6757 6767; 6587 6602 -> 1.02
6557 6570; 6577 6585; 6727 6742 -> 1.10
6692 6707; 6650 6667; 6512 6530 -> 0.91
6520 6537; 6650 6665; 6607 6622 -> 1.00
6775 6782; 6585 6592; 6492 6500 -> 0.94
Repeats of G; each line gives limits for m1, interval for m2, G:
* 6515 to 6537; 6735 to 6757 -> 0.1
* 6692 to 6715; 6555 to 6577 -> -0.7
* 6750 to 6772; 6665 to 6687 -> 0.1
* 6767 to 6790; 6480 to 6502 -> 0.2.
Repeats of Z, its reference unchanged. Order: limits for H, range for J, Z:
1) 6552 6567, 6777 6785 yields 0.23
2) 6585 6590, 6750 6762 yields -0.23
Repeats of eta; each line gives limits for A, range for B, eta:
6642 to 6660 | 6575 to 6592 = 0.49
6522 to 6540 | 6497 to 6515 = 0.75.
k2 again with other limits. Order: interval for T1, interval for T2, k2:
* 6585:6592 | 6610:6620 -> 0.18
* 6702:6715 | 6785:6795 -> 0.03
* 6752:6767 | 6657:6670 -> -0.22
